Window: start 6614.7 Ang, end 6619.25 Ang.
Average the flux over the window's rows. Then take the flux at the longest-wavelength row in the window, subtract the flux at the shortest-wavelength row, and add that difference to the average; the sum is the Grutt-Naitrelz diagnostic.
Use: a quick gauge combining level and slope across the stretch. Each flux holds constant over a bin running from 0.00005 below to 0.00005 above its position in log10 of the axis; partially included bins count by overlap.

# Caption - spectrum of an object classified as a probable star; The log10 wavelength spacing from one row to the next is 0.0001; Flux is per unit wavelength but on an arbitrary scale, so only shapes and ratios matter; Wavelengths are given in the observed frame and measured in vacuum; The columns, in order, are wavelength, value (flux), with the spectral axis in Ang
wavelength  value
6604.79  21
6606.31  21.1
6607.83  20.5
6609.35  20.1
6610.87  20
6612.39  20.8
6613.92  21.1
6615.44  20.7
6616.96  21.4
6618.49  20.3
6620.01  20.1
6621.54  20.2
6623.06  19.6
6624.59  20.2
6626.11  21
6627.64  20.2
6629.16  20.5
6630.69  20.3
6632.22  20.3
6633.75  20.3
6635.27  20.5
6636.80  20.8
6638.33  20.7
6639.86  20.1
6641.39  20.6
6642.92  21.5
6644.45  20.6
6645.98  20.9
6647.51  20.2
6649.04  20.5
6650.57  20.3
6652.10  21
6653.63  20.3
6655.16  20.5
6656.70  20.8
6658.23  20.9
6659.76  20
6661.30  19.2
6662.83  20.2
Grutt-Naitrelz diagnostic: 20.4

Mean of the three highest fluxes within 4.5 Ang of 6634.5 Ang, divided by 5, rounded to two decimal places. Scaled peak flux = 4.13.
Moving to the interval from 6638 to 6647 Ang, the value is 4.21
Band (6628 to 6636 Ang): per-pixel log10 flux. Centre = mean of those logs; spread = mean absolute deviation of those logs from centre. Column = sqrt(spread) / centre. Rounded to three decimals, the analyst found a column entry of 0.035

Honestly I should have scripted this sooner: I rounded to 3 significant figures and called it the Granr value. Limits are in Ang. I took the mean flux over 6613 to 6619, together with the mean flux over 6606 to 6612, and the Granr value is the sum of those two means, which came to 41.3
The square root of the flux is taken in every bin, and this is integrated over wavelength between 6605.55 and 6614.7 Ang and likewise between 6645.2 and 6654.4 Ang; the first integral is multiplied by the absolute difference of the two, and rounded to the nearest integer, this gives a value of 8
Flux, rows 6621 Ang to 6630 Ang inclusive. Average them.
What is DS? 20.3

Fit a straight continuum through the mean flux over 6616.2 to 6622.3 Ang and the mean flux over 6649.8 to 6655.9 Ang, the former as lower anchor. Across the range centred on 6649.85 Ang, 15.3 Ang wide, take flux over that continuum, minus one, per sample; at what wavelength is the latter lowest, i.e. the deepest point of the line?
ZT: 6647.51 Ang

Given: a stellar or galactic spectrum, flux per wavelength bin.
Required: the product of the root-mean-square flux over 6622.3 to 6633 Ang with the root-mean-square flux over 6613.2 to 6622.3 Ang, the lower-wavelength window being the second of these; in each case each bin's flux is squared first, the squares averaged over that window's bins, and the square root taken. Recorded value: 419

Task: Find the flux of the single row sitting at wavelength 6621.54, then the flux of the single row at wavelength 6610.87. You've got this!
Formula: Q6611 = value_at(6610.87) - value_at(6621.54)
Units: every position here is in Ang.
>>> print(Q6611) -0.2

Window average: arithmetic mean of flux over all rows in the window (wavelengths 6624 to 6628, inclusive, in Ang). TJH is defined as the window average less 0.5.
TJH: 20.0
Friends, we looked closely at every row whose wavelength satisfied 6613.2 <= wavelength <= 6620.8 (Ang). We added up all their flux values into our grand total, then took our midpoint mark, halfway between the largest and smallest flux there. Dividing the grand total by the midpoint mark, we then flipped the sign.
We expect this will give -4.99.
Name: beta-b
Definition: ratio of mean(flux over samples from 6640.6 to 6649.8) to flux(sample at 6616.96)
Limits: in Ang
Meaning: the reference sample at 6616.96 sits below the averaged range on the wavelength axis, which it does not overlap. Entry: 0.97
